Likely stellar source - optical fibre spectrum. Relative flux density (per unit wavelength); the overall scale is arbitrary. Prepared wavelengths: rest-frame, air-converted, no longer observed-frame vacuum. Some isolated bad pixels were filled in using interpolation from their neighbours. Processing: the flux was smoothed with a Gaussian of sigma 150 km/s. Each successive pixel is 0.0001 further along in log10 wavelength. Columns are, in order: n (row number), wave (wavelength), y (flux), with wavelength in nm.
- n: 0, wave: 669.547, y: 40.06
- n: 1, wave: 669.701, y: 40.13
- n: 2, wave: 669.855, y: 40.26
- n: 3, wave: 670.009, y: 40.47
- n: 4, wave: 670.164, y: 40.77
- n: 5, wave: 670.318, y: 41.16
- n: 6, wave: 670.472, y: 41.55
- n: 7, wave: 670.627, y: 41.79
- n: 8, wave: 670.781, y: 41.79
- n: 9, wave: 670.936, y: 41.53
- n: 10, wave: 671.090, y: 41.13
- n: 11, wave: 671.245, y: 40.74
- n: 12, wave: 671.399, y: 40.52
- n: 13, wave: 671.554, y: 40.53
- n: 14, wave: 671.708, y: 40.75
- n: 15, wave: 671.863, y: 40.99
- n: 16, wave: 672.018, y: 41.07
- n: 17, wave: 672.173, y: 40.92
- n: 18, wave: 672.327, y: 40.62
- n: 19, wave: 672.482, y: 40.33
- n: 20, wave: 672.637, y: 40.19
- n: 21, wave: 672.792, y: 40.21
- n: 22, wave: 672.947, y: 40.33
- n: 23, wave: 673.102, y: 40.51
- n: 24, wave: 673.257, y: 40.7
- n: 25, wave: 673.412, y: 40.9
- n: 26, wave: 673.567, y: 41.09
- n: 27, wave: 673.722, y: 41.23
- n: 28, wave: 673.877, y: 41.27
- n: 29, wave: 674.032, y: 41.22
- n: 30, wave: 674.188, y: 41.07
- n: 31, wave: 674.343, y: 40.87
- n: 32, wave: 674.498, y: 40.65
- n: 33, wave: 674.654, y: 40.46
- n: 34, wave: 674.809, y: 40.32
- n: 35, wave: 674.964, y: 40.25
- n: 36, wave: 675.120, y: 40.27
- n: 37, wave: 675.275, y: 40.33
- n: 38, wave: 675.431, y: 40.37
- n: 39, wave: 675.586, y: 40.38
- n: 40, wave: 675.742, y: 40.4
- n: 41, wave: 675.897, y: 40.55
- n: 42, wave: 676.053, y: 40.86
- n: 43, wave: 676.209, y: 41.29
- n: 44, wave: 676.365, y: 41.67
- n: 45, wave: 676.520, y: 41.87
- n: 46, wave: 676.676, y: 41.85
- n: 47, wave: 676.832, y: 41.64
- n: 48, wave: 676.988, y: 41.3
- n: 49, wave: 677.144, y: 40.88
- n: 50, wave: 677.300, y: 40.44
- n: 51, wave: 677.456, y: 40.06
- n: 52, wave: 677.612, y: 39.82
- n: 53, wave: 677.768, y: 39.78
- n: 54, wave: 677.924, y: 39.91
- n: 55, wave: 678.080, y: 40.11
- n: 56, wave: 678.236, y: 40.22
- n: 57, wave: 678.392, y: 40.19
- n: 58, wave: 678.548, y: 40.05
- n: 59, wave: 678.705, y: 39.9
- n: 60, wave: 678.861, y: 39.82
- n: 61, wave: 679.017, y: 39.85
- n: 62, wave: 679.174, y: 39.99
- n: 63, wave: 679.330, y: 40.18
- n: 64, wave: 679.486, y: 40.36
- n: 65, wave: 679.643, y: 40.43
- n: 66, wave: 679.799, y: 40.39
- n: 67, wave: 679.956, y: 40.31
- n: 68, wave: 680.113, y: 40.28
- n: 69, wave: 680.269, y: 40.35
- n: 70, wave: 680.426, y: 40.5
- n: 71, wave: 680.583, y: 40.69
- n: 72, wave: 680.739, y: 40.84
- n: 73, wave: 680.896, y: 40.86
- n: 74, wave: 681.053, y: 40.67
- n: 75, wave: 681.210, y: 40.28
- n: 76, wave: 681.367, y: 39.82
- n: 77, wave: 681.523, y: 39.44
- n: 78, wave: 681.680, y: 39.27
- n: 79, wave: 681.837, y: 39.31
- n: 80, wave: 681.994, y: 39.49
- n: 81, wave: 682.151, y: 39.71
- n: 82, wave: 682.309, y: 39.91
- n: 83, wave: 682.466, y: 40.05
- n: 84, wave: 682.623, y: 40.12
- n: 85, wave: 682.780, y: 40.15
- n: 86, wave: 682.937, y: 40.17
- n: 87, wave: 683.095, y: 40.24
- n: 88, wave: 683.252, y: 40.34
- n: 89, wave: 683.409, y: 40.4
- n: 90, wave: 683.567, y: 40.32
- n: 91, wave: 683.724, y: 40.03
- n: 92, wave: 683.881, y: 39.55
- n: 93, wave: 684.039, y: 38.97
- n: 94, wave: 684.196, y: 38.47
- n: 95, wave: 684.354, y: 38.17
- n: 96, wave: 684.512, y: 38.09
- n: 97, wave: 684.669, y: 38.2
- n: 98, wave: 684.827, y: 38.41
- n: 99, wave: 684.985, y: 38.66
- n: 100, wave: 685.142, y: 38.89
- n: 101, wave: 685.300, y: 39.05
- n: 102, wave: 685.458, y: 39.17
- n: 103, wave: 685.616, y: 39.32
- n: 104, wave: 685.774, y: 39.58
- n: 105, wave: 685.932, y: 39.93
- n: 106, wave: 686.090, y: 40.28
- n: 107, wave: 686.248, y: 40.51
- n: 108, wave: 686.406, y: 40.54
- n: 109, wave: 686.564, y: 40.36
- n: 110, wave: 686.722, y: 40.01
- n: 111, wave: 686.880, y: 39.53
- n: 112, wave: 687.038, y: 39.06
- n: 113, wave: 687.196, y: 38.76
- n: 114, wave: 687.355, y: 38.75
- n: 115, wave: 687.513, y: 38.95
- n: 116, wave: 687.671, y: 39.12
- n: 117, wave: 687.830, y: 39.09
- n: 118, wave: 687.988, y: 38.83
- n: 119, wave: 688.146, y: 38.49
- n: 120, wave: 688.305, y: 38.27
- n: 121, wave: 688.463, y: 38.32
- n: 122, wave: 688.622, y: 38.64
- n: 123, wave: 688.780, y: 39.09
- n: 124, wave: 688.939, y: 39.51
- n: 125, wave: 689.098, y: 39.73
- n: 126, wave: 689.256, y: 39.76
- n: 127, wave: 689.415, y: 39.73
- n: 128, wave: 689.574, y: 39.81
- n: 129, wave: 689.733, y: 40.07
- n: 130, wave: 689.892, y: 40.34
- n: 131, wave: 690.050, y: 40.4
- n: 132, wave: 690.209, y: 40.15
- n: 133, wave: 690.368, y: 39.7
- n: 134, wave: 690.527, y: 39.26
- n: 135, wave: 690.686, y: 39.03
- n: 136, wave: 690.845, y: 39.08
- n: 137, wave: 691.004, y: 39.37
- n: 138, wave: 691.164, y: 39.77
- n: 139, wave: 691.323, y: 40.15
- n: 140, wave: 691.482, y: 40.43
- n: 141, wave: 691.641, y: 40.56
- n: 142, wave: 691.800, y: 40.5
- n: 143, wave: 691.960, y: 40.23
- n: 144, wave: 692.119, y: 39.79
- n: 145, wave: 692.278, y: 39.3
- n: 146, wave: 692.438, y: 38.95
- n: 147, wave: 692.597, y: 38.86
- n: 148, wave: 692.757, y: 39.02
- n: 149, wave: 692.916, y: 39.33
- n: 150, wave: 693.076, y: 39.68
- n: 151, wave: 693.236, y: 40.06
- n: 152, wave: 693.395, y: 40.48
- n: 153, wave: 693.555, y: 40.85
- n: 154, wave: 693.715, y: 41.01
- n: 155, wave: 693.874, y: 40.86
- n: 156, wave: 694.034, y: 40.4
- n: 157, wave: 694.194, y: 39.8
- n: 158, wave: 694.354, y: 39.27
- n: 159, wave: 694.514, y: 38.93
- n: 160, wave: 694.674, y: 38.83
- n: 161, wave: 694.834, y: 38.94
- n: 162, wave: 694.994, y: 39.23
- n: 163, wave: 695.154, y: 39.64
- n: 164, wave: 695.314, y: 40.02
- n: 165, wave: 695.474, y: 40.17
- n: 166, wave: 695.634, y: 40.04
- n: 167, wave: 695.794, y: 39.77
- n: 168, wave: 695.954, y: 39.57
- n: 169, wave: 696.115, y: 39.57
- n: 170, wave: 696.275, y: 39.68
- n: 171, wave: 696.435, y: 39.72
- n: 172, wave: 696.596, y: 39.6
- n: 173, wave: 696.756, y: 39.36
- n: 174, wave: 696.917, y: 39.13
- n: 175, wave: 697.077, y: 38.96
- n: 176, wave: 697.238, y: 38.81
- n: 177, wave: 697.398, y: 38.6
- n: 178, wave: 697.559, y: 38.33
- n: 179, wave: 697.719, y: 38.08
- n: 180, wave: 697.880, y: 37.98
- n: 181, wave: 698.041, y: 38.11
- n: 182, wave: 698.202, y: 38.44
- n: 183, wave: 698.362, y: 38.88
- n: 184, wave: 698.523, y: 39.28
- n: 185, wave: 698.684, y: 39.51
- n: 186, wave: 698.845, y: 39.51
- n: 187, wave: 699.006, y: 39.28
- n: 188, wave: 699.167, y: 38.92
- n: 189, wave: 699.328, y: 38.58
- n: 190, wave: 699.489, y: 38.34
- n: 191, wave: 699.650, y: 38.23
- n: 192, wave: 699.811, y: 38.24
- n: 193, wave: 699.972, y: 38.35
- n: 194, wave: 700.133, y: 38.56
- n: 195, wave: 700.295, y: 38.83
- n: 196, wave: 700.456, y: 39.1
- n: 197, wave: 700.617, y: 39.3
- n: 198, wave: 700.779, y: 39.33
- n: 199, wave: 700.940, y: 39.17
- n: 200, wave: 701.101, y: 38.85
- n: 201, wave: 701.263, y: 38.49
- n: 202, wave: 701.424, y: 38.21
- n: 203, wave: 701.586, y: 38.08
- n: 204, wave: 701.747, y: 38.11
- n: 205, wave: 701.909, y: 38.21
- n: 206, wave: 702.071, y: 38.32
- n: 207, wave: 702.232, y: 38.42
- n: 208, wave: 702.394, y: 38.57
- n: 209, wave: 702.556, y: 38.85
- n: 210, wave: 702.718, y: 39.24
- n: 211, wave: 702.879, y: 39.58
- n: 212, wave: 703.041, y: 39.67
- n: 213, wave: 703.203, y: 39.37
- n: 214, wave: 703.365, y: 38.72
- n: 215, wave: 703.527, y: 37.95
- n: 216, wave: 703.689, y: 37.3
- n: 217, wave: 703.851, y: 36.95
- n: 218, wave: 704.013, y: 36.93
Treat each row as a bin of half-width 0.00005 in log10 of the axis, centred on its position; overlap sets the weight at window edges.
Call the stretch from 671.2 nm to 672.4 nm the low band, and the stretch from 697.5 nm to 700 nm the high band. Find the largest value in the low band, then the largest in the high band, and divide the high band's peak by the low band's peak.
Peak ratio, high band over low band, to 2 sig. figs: 0.96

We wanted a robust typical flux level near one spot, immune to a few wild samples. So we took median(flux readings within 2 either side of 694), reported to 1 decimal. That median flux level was 39.7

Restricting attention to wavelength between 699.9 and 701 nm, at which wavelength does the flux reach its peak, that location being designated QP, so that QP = 700.779 nm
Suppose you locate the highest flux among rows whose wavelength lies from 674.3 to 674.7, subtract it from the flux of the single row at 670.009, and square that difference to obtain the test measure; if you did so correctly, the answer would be 0.2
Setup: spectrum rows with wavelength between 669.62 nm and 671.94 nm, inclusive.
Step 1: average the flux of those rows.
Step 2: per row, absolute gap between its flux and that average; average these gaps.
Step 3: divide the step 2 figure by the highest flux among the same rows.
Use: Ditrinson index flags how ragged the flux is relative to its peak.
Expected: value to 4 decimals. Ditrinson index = 0.0107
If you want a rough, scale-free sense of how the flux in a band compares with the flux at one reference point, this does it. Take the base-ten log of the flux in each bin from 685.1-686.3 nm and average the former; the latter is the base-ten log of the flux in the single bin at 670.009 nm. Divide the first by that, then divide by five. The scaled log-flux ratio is 0.199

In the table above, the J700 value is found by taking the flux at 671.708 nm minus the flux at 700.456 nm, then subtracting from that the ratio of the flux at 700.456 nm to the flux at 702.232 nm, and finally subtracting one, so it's -0.4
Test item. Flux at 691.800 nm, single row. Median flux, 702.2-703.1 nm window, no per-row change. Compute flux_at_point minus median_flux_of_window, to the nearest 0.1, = 1.5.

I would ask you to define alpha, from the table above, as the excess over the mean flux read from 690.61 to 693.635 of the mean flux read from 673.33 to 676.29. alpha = 1.0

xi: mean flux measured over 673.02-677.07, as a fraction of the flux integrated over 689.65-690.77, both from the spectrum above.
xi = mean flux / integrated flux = 0.92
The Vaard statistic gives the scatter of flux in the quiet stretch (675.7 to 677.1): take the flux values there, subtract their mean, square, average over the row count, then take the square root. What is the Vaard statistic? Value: 0.5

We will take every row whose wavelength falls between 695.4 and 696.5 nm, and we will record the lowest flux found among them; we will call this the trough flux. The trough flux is 39.57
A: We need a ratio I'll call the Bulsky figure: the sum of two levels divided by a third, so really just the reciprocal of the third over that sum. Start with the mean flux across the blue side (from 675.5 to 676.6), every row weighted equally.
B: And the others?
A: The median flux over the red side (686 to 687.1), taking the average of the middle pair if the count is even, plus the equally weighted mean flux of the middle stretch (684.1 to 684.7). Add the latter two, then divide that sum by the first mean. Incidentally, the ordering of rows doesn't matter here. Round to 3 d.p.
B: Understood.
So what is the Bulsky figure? 1.915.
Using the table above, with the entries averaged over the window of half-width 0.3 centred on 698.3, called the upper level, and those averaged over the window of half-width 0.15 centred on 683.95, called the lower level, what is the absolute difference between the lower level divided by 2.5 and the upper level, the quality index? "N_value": 23.0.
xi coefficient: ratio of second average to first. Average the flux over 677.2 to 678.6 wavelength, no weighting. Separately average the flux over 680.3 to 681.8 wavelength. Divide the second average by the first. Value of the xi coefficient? 1.00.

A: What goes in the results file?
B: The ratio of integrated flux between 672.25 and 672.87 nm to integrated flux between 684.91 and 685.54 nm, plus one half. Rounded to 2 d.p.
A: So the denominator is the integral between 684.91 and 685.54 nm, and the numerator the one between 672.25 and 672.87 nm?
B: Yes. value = 1.52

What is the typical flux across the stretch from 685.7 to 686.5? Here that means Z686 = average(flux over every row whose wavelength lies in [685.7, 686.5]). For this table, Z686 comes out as 40.2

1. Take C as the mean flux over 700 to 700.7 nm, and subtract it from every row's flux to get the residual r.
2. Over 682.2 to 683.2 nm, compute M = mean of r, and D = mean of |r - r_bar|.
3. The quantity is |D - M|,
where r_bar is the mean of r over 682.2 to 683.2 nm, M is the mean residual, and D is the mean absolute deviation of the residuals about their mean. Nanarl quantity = 1.1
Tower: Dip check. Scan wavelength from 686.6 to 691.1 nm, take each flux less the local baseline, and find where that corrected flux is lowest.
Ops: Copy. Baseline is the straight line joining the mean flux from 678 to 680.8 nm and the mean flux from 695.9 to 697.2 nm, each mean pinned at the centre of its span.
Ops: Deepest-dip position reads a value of 688.305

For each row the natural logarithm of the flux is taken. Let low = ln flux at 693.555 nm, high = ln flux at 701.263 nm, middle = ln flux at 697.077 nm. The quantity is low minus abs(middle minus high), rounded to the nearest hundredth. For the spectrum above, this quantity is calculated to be 3.70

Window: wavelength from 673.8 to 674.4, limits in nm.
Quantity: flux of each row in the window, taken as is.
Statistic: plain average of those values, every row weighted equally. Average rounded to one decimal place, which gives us 41.1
